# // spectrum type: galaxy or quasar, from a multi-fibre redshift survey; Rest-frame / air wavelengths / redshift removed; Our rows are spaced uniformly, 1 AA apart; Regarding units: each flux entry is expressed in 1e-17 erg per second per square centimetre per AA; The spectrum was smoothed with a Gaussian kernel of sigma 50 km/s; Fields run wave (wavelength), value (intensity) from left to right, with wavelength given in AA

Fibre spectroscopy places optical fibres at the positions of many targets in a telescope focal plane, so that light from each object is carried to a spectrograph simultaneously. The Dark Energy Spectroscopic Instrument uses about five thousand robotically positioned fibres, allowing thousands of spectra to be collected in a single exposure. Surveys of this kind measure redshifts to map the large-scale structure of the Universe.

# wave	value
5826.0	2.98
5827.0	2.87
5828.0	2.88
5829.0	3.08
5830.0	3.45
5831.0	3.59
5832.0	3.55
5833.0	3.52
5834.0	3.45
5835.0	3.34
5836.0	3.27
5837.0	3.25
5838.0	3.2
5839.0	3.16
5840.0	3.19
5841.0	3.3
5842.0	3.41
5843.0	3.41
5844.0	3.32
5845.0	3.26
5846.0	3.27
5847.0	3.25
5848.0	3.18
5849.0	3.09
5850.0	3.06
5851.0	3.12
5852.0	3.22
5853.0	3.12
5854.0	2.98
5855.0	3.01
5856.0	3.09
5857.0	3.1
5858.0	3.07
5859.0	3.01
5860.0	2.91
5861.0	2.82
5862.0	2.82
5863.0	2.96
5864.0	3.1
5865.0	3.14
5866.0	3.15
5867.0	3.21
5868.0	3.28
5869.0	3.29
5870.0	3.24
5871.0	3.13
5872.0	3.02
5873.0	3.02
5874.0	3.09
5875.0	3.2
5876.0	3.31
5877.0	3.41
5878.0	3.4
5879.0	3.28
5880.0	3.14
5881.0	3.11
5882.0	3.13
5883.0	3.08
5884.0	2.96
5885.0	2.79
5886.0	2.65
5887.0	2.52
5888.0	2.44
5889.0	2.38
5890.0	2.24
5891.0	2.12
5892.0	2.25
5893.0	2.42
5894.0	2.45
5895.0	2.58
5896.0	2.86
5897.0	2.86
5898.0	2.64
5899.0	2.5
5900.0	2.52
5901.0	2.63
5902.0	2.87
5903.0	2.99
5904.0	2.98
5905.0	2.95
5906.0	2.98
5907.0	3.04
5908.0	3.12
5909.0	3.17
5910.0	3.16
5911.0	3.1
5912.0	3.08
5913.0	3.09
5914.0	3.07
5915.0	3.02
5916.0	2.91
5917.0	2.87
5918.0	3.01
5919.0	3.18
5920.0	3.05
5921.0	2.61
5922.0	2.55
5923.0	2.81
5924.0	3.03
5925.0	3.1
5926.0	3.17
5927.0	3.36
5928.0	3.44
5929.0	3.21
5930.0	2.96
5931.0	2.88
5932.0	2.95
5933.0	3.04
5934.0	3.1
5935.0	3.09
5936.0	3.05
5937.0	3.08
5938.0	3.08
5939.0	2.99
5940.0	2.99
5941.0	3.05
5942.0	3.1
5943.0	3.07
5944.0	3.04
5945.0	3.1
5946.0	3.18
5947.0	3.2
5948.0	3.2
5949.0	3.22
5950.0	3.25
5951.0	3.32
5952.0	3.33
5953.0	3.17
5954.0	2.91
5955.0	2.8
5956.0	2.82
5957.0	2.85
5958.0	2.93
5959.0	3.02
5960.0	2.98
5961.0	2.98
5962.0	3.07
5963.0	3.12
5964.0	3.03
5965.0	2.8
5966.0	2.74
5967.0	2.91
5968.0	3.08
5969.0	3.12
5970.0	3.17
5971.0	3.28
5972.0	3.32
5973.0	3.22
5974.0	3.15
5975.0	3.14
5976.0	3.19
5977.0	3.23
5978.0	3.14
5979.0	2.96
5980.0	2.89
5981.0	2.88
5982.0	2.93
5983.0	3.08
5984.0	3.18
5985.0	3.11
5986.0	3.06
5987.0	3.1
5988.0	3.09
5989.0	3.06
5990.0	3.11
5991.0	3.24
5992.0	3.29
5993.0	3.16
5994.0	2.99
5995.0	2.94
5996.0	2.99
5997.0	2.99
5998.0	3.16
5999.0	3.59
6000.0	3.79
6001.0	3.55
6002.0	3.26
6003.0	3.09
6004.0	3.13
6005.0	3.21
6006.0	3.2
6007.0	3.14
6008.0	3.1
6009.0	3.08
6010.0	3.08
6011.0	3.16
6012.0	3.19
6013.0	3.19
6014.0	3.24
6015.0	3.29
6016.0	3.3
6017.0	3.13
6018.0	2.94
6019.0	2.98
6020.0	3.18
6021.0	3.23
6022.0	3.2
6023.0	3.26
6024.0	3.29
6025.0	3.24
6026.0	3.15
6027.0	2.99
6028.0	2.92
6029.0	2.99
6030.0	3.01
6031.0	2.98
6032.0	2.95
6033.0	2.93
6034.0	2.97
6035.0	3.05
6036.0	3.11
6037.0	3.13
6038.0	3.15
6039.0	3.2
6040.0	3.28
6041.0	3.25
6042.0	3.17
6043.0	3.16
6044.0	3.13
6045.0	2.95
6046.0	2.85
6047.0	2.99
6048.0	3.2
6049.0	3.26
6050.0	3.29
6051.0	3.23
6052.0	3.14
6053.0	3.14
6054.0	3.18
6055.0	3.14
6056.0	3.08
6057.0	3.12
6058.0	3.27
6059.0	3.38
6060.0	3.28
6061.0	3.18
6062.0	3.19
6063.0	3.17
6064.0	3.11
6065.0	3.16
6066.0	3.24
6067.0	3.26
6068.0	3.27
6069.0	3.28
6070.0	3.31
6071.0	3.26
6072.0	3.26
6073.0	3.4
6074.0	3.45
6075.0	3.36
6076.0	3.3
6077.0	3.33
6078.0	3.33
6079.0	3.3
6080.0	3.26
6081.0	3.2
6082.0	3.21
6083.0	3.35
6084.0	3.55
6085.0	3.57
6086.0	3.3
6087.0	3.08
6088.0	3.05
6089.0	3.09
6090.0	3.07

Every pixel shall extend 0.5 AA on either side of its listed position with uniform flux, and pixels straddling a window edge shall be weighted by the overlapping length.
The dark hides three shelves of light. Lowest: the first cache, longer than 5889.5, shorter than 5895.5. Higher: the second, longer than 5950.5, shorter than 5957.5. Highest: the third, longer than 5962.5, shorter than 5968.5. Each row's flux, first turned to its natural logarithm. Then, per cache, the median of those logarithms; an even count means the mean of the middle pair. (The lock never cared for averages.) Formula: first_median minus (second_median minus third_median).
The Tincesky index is 0.87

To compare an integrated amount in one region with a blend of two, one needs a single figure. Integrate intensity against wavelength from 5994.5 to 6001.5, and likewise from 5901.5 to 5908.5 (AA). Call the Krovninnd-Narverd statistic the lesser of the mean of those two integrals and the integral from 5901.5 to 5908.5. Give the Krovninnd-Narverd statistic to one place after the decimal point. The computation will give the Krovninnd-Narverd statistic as 20.9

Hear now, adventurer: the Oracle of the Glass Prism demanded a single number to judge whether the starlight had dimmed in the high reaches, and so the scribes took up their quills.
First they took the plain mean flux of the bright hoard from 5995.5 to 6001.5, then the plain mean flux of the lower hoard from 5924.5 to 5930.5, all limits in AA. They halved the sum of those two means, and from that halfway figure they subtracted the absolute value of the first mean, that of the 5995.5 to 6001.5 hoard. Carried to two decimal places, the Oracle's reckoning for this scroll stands -0.07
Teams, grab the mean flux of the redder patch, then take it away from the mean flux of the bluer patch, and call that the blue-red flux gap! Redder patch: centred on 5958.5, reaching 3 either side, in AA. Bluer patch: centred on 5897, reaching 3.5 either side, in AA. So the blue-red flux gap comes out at -0.30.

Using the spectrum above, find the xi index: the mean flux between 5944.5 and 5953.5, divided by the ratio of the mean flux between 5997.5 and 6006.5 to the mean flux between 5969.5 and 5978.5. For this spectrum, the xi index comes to 3.10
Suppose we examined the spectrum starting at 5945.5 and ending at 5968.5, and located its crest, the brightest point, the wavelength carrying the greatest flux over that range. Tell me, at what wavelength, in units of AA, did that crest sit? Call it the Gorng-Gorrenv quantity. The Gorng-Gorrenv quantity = 5952.0 AA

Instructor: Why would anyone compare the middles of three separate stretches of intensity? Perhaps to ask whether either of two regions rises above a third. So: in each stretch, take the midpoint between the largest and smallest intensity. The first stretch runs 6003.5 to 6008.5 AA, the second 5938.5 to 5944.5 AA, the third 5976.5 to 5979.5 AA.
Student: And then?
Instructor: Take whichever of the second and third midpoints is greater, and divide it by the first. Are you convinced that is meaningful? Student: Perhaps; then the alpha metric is 0.98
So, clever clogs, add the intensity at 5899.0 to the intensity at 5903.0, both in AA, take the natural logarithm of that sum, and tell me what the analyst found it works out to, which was 1.70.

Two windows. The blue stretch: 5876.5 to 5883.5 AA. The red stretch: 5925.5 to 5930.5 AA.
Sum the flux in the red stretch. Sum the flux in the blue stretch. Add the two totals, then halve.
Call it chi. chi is 19.3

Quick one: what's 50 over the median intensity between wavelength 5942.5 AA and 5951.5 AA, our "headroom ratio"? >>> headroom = 15.6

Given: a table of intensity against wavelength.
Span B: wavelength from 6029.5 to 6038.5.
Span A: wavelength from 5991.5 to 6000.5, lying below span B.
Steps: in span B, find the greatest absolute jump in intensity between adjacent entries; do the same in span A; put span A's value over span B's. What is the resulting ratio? 5.4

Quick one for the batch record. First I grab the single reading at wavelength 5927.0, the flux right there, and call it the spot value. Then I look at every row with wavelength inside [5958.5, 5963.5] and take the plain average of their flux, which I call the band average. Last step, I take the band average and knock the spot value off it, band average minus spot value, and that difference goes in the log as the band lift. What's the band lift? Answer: -0.3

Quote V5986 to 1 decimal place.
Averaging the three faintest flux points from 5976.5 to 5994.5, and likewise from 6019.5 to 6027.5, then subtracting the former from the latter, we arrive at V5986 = 0.2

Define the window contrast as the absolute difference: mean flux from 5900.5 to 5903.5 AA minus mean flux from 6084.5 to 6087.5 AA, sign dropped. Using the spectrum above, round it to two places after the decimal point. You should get 0.49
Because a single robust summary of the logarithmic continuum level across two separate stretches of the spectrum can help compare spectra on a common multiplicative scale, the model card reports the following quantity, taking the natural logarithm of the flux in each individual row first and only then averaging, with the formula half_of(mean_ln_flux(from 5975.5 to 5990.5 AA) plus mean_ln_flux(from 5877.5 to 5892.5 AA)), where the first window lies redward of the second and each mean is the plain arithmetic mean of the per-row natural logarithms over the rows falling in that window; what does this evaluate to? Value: 1.06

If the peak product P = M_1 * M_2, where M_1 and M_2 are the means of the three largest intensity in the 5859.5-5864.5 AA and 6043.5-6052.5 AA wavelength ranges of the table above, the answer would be 9.7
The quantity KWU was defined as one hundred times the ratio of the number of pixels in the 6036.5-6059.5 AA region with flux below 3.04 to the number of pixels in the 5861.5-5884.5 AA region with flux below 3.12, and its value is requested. 33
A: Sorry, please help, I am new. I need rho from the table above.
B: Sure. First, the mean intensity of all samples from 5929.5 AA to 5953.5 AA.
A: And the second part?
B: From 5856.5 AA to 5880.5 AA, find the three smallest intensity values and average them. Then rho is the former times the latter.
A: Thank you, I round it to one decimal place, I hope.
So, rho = 8.8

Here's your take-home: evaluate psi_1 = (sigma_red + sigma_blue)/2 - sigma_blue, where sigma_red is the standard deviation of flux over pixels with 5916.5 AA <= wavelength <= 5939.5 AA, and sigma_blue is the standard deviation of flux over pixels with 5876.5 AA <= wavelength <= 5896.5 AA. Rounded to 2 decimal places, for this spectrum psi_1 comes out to -0.10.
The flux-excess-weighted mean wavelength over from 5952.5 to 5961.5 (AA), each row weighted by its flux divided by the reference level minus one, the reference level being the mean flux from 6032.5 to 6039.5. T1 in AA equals 5957.0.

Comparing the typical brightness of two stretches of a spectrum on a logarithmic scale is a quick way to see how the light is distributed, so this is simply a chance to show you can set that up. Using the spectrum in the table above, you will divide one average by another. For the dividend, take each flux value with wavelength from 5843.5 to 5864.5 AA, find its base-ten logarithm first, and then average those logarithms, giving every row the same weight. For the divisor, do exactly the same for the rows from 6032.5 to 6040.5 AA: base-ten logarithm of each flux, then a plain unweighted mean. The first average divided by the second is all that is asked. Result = 0.99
